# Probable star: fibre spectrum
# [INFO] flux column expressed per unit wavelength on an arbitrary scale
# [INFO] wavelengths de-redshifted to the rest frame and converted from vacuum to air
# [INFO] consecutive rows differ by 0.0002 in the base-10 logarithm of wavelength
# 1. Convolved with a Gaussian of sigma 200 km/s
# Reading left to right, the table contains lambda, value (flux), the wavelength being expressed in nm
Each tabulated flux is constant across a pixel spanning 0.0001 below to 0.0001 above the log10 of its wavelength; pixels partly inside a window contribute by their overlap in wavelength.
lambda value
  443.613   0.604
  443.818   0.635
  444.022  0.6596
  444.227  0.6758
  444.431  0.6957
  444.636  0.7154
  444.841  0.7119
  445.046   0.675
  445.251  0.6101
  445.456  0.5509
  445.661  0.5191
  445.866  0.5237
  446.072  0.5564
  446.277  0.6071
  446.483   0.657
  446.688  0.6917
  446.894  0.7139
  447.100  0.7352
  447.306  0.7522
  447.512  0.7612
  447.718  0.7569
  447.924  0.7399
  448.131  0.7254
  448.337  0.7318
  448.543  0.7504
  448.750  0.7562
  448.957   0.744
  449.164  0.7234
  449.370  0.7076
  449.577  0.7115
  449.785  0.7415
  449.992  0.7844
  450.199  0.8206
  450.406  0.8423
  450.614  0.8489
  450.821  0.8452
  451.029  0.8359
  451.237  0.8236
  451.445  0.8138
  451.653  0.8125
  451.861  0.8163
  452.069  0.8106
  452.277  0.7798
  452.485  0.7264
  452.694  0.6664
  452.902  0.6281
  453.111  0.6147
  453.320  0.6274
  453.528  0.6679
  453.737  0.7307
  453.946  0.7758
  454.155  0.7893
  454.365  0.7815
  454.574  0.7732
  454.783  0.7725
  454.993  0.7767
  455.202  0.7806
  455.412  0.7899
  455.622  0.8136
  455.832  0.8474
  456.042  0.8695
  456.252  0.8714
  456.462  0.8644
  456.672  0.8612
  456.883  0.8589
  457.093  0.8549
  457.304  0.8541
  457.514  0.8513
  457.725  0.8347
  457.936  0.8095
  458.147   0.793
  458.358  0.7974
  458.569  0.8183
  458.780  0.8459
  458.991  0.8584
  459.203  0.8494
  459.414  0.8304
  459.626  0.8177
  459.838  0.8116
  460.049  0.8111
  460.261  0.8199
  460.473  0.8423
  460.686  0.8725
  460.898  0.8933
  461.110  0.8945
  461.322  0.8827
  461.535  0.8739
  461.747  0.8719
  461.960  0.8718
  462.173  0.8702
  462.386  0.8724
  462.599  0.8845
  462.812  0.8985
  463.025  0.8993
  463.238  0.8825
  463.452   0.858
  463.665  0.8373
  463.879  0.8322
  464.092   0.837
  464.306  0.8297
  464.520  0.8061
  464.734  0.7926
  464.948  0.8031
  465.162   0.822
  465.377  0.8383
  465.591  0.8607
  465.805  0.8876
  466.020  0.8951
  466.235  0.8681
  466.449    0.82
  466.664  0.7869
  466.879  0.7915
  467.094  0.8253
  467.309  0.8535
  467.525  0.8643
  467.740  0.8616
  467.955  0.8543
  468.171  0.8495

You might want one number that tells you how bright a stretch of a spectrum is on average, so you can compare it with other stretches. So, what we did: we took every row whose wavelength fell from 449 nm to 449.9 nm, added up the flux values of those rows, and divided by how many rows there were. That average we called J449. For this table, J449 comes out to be 0.72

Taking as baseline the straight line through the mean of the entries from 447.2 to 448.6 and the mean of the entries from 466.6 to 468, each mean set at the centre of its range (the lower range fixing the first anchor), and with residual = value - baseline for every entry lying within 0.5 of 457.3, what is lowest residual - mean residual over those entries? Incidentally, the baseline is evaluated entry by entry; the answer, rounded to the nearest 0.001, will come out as -0.018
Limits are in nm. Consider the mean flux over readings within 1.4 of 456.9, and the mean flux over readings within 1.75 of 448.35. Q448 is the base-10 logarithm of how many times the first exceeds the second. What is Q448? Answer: 0.059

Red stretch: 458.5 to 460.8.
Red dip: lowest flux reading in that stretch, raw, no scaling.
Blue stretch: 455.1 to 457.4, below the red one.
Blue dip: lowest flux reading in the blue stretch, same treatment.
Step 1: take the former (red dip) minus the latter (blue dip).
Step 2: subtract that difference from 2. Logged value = 1.97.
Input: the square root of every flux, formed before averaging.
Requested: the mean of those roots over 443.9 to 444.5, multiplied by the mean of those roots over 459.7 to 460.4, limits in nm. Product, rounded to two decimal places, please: 0.74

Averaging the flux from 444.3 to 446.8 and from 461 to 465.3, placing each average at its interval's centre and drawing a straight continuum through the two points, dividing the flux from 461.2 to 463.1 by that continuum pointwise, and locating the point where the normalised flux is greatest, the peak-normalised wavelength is 461.322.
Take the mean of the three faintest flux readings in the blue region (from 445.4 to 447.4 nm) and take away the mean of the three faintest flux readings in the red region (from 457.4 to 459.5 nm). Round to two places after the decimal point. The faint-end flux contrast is -0.27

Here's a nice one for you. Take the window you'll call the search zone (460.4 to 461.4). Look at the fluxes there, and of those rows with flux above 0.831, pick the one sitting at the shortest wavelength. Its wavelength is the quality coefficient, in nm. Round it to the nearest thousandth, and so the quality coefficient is 460.473 nm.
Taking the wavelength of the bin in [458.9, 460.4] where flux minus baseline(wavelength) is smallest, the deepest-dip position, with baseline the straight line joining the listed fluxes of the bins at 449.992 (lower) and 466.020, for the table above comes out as 460.049 nm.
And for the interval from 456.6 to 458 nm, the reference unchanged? 457.936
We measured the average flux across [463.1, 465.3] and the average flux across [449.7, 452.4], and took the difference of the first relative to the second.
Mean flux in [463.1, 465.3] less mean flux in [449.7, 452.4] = 0.017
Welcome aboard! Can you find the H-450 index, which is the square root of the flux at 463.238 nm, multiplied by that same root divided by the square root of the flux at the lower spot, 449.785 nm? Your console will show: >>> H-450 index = 1.02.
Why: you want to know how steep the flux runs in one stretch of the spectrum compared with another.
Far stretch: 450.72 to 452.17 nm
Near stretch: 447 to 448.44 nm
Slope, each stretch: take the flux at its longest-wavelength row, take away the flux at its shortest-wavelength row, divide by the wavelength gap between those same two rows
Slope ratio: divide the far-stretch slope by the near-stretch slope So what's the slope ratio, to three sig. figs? 10.1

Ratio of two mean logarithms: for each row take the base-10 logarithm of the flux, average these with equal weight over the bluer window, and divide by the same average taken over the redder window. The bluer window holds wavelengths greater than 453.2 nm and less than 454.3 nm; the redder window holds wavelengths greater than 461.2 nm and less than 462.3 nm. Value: 2.5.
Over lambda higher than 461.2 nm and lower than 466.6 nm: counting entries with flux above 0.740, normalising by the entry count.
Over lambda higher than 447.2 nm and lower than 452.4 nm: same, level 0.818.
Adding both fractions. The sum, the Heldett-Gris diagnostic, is 1.24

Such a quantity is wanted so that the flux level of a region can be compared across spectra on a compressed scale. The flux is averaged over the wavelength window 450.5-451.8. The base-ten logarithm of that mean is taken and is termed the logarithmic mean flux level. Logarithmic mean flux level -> -0.081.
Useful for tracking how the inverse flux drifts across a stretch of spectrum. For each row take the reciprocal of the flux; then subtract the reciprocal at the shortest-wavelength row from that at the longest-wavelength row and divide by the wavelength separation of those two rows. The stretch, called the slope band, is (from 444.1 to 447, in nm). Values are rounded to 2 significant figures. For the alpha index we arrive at -0.030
